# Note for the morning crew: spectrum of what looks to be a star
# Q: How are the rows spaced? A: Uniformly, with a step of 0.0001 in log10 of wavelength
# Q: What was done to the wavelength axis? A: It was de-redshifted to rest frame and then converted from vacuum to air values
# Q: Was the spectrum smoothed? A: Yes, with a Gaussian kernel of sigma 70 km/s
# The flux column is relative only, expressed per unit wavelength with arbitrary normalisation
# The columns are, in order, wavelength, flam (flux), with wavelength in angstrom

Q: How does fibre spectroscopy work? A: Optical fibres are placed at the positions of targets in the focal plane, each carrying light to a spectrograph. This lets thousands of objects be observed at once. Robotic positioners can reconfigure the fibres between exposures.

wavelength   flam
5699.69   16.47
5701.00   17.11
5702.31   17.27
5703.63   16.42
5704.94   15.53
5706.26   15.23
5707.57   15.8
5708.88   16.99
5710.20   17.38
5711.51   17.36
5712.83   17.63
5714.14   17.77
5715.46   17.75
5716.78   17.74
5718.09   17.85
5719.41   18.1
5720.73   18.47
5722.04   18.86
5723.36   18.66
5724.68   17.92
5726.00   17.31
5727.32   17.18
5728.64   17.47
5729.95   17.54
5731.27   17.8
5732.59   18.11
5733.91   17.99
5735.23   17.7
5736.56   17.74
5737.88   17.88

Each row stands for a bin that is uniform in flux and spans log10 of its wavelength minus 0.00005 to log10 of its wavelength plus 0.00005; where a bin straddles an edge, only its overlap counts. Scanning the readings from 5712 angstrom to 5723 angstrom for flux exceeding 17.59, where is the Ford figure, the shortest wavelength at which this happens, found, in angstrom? 5712.83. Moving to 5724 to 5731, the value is 5724.68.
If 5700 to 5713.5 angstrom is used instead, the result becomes 5712.83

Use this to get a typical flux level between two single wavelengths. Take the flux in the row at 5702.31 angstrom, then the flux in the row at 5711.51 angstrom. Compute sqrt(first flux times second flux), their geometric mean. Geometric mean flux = 17.3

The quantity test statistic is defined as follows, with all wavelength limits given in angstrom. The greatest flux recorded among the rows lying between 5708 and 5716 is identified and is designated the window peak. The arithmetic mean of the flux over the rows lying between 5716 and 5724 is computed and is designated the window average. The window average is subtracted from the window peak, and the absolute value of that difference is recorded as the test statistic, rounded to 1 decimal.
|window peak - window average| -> 0.5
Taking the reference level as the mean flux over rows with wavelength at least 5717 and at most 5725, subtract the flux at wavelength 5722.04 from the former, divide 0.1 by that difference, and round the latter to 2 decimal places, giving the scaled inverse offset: -0.18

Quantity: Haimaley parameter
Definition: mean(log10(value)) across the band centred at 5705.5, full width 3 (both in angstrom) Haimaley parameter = 1.19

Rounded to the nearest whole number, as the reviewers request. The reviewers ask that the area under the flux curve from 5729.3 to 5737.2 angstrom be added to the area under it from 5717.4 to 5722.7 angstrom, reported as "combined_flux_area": 238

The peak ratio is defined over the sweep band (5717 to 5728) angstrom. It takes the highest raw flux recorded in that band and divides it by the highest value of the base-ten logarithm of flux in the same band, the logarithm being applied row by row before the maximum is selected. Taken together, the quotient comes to 14.8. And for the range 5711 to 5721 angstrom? 14.6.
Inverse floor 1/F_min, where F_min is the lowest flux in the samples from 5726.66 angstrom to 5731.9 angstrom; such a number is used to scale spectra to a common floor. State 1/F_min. 0.0582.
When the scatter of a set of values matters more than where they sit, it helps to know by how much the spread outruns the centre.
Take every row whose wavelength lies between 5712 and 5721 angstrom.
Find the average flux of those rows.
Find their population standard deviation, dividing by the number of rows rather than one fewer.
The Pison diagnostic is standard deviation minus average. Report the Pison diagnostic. -17.6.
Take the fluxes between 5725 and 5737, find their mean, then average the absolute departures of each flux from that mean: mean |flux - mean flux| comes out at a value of 0.24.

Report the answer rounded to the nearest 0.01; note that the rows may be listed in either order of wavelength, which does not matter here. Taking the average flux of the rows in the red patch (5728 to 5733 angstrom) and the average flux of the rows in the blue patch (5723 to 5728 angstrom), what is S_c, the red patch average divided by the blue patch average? 1.00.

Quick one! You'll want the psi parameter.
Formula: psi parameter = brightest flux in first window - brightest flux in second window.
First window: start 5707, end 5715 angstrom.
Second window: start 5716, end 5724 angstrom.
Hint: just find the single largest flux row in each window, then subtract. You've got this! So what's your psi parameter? -1.09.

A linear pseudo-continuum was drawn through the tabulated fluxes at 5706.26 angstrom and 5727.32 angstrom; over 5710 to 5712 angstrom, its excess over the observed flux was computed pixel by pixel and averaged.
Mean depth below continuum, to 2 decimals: -1.71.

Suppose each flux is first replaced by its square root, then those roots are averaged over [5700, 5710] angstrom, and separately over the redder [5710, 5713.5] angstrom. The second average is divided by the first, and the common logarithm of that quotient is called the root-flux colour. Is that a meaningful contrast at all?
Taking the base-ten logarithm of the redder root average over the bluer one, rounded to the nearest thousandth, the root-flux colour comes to 0.015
